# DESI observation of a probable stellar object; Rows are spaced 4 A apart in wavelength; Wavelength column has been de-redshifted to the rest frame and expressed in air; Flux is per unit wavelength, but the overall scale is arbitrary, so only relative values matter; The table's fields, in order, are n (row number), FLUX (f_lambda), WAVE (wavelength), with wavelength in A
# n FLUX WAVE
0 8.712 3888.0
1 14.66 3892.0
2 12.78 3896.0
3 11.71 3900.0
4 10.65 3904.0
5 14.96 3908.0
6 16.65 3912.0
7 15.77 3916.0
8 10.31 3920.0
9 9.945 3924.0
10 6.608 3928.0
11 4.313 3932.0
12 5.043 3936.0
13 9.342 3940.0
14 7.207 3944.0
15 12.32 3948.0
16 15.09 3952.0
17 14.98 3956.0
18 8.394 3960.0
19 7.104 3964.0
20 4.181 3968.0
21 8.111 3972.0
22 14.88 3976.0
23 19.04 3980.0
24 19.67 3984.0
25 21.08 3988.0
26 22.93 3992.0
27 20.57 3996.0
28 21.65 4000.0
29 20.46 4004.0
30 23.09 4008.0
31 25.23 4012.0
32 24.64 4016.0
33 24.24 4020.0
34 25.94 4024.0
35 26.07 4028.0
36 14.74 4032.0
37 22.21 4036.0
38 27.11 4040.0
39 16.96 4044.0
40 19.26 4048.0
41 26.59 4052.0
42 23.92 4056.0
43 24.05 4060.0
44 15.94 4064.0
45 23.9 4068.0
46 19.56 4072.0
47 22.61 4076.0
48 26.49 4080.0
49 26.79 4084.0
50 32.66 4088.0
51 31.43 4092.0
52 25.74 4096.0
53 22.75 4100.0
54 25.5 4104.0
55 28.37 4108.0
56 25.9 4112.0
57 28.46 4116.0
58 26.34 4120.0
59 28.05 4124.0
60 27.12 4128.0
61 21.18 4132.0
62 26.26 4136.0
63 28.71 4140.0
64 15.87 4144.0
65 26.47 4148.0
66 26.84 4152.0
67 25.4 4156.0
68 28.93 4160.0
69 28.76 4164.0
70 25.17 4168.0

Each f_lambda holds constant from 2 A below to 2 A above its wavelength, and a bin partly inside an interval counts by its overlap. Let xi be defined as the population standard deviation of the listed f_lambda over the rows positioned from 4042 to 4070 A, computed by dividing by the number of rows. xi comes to 3.8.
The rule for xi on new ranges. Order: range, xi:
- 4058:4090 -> 4.7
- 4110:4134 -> 2.4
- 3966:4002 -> 6.2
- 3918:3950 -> 2.6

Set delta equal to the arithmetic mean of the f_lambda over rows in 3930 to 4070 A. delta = 17.7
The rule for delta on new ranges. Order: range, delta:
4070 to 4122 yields 26.4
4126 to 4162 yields 25.2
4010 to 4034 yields 23.5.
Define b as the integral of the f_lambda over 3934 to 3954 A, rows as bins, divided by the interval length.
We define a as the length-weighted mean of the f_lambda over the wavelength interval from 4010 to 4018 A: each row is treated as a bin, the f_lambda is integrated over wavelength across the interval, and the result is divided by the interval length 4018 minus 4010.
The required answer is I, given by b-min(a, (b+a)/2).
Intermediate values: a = 24.9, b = 10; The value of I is -8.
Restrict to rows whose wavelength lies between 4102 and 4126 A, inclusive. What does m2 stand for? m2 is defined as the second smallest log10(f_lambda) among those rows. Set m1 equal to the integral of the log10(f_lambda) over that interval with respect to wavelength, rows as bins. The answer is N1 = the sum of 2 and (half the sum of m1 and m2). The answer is 20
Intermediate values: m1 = 34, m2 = 1.41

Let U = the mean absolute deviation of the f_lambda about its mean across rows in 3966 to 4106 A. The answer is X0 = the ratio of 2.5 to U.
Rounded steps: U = 4.1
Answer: 0.61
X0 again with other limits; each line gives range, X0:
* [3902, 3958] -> 0.73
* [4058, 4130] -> 0.89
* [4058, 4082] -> 0.86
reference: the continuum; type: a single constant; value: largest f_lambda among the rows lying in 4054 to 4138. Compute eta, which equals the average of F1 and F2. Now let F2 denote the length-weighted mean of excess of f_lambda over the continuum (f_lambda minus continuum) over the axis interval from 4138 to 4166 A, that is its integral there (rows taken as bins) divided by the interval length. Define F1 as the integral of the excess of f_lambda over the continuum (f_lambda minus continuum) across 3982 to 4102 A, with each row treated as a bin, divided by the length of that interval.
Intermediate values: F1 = -9.4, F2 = -6.8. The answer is -8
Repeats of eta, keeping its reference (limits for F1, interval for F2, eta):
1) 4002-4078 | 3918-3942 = -18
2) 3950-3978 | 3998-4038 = -16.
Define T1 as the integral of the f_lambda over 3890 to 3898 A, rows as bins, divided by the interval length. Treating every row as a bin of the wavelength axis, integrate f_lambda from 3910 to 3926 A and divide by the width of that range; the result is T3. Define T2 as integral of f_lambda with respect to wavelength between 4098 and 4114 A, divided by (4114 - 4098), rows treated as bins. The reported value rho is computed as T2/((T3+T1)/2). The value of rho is 1.91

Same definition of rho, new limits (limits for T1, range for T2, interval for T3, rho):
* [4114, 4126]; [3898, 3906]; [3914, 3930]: 0.58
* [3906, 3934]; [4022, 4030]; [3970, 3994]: 1.80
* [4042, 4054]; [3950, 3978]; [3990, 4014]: 0.48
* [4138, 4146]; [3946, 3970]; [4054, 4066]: 0.47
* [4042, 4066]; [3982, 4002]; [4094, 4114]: 0.91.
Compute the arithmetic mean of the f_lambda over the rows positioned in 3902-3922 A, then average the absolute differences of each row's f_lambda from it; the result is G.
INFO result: 2.6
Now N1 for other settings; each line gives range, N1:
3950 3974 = 14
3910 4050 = 83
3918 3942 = 13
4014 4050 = 27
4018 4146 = 91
